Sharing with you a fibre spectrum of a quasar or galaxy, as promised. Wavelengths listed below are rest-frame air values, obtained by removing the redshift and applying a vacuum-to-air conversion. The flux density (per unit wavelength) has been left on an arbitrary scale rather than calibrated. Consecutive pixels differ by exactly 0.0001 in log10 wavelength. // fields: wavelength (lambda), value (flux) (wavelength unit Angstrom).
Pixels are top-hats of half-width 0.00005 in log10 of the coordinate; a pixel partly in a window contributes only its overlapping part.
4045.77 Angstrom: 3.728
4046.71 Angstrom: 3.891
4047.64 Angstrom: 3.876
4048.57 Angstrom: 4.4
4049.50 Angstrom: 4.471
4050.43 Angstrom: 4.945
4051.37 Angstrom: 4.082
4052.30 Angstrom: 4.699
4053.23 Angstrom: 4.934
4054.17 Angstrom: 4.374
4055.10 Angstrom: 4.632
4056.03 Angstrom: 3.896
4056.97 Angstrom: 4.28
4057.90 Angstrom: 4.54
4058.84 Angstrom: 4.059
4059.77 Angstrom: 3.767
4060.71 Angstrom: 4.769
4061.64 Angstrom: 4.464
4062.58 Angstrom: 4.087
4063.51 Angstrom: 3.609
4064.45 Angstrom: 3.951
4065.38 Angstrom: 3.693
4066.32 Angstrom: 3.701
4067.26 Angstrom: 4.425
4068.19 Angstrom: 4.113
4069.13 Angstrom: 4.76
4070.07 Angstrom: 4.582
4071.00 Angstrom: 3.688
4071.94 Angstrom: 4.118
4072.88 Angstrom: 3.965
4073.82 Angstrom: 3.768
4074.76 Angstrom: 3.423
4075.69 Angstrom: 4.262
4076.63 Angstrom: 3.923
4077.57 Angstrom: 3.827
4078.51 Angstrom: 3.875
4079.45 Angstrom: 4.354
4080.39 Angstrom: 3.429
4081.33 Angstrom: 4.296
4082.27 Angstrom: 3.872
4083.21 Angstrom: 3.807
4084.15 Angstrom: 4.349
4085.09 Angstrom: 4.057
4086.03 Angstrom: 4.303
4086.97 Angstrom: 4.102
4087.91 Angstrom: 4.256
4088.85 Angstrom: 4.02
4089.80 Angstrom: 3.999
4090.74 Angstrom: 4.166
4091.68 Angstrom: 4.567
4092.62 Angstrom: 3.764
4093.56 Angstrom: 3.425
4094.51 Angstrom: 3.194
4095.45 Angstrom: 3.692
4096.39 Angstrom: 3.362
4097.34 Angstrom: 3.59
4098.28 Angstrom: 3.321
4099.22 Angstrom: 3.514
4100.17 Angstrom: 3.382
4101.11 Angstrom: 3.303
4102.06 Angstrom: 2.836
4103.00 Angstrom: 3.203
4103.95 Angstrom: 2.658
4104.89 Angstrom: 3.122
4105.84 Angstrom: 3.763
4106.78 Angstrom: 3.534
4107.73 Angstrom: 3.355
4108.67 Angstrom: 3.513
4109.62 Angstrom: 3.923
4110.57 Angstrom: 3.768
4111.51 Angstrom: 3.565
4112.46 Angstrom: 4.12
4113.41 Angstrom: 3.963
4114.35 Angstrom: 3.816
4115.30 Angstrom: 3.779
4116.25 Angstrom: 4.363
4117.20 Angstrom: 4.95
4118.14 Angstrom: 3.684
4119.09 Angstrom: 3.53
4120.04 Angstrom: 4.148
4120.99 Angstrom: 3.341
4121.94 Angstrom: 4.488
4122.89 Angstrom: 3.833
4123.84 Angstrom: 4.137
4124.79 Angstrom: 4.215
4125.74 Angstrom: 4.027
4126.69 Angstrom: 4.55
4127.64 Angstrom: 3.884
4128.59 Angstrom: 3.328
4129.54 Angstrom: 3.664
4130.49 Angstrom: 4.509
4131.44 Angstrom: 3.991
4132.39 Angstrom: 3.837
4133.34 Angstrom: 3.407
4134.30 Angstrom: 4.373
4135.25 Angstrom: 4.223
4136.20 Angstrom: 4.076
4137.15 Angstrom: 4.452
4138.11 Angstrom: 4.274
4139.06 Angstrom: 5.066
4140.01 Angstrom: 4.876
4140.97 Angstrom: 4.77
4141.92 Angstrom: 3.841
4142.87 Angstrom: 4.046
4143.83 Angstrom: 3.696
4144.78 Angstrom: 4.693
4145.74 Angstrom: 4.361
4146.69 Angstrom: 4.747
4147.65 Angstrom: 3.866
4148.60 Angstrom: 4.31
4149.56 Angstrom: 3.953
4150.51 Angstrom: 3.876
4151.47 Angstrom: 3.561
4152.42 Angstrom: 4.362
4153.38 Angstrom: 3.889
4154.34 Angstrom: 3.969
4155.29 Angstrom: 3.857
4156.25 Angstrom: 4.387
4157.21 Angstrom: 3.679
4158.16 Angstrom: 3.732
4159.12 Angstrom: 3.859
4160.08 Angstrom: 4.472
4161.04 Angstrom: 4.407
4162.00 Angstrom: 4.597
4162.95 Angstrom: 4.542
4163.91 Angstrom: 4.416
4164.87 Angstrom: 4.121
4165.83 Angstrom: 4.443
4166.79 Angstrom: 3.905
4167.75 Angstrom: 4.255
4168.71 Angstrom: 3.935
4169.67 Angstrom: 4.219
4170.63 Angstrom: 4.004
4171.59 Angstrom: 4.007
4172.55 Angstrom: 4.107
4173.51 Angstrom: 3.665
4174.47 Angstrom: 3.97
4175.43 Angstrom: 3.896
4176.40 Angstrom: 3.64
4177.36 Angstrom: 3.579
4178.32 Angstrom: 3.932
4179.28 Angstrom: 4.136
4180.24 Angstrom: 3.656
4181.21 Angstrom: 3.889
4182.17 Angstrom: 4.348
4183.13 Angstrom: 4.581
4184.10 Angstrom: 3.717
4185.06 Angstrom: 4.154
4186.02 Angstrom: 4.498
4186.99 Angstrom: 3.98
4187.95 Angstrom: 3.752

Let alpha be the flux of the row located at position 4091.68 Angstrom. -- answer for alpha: 4.567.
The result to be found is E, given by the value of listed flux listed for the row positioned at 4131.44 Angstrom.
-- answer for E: 3.991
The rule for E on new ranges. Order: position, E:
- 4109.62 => 3.923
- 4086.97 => 4.102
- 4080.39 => 3.429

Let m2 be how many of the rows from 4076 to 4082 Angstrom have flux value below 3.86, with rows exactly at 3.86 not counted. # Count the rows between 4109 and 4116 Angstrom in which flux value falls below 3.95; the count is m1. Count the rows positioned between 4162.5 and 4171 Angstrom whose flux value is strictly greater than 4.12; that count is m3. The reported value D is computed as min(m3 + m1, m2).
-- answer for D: 2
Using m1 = 5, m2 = 2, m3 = 6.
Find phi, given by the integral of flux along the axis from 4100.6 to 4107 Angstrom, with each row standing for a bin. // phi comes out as 20.4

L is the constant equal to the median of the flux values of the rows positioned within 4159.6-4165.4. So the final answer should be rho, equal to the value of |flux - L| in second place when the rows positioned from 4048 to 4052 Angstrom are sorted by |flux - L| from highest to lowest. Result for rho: 0.36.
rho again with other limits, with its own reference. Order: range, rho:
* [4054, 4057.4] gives 0.19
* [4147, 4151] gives 0.57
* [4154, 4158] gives 0.59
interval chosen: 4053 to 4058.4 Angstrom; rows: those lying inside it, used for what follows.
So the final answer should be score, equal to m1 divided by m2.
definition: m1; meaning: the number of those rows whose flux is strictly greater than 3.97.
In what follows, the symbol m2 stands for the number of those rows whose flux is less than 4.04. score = 5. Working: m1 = 5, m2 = 1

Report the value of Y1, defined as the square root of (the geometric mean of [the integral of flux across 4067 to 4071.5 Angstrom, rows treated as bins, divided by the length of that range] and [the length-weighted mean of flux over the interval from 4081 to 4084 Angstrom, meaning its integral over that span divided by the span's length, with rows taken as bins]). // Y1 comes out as 2.04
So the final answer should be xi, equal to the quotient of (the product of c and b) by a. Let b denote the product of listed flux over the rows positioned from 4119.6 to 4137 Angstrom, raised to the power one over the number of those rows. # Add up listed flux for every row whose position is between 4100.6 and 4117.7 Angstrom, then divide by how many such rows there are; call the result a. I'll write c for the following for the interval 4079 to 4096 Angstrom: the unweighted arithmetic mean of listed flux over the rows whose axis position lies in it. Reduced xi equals 4.36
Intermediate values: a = 3.64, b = 3.98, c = 3.98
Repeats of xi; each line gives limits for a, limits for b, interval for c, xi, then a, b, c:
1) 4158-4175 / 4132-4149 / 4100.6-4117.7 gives 3.73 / 4.15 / 4.25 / 3.64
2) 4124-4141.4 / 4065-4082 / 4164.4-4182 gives 3.77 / 4.20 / 3.99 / 3.96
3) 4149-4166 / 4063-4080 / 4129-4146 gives 4.10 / 4.12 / 3.99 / 4.23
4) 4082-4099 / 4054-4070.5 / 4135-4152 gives 4.60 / 3.88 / 4.19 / 4.26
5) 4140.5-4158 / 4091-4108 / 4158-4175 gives 3.44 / 4.10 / 3.40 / 4.15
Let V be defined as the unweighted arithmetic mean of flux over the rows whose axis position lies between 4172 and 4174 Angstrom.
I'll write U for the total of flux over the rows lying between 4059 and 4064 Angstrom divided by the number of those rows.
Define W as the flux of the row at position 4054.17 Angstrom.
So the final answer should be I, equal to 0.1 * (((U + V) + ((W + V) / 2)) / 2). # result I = 0.608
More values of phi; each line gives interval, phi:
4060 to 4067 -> 28.3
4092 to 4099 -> 24.5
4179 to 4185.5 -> 26.4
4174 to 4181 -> 26.8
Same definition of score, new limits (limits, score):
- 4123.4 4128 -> 2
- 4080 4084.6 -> 1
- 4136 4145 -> 4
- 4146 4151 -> 1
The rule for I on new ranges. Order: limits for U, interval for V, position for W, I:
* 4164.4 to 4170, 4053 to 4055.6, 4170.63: 0.656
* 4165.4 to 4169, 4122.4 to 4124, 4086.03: 0.613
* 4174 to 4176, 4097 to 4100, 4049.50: 0.569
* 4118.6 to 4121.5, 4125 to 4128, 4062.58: 0.597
